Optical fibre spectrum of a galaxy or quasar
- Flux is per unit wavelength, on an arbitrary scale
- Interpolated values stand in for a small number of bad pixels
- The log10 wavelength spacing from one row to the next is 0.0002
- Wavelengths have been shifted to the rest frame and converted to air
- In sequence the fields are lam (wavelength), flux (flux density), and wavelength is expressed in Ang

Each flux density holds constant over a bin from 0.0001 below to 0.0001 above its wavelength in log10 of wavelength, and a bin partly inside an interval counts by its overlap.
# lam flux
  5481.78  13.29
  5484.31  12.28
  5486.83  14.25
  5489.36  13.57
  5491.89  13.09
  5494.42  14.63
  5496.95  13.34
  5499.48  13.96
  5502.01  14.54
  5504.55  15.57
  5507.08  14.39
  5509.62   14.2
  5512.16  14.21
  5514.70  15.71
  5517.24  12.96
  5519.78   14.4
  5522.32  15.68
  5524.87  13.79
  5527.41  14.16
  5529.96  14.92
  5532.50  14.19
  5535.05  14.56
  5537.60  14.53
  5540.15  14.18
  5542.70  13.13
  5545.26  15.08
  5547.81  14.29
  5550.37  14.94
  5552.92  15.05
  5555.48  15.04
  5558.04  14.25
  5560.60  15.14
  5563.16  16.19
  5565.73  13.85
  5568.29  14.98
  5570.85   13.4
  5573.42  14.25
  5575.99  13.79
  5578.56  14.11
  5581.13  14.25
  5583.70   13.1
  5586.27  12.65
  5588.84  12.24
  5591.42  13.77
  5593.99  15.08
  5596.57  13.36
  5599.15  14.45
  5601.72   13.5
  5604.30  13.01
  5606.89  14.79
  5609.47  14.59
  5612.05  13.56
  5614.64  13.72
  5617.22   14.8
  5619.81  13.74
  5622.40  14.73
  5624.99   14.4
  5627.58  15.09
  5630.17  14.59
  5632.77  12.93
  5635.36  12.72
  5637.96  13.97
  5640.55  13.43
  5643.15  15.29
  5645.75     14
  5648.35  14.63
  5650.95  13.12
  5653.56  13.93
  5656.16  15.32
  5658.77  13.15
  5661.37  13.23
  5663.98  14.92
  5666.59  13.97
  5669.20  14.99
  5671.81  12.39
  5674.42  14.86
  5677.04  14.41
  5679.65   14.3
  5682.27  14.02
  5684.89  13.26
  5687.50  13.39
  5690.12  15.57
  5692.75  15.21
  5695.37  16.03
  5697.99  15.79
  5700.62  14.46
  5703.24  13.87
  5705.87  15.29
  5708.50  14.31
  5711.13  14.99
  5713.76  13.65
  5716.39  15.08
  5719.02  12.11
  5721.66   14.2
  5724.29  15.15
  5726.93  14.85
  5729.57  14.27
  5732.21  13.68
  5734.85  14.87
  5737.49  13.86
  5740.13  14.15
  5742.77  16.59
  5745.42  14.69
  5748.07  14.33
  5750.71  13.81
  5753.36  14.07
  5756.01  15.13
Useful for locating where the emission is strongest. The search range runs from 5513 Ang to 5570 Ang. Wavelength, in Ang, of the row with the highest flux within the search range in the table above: 5563.16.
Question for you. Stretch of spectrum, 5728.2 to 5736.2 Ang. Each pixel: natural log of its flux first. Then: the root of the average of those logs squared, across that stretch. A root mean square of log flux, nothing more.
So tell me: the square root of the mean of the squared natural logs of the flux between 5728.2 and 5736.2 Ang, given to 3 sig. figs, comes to 2.66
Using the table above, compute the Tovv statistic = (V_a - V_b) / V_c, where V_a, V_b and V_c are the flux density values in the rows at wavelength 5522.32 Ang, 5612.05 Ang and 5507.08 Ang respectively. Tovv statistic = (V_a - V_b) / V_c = 0.15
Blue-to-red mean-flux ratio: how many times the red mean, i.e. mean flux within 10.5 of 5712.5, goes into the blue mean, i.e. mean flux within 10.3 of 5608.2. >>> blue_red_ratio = 0.99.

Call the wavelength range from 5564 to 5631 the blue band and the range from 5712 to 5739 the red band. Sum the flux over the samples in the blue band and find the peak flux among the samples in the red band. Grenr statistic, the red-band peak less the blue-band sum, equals -349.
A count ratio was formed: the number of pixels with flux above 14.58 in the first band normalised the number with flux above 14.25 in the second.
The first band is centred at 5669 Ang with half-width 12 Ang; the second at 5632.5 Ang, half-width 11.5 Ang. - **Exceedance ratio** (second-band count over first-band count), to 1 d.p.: 1.7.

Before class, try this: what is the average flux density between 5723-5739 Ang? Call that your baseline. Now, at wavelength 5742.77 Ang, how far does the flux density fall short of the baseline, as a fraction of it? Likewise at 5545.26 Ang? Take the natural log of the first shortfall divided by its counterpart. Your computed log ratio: 1.2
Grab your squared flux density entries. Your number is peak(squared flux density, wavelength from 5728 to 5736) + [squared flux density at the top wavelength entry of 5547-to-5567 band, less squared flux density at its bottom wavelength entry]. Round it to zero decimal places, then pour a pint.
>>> 209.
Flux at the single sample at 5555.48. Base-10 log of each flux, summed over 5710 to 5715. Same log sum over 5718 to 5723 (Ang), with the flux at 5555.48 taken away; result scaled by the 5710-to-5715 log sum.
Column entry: -5.54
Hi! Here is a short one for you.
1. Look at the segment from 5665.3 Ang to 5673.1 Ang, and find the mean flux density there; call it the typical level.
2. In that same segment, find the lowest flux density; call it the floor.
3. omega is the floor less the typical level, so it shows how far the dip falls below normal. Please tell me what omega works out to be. -1.4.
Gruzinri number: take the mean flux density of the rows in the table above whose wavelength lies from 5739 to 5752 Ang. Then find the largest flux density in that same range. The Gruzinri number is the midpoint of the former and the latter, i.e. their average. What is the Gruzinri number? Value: 15.7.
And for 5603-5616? 14.4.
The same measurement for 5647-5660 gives 14.7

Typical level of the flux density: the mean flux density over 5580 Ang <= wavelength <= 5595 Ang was 13.5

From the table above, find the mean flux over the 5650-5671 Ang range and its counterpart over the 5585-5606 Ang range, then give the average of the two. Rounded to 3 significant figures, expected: 13.8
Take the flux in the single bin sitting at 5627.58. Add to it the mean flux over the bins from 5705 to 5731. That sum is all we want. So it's 29.5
